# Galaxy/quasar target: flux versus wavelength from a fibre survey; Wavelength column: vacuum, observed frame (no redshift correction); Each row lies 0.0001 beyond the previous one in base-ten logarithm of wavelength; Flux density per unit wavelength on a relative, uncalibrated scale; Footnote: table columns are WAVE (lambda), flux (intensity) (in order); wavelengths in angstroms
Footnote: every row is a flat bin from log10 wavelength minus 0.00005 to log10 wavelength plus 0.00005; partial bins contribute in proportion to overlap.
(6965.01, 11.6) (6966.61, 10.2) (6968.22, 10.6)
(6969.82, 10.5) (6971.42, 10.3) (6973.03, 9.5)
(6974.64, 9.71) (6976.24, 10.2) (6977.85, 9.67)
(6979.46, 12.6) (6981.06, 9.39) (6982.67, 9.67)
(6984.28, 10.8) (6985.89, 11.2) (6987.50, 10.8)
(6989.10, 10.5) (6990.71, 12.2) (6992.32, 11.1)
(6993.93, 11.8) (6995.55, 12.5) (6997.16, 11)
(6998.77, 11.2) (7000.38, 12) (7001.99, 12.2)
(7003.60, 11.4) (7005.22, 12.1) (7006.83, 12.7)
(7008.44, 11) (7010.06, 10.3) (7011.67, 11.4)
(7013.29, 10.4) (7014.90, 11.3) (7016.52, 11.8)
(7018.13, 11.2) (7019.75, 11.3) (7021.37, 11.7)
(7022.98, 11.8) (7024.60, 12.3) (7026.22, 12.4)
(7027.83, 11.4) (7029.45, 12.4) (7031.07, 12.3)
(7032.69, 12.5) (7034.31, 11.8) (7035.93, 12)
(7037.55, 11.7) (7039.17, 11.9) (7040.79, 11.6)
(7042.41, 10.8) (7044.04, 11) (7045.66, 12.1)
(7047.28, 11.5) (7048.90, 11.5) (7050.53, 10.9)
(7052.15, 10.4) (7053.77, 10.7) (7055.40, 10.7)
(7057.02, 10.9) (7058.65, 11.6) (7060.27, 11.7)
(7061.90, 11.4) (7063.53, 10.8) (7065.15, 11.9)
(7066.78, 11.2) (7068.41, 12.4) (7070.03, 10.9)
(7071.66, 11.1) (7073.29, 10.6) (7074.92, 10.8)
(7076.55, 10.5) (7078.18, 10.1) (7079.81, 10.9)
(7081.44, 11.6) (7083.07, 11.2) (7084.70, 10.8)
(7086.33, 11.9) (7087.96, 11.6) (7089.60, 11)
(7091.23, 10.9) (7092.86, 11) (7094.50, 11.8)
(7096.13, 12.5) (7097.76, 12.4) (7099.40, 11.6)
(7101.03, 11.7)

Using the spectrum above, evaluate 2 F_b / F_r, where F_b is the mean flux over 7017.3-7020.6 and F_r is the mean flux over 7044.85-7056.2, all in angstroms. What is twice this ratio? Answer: 2.02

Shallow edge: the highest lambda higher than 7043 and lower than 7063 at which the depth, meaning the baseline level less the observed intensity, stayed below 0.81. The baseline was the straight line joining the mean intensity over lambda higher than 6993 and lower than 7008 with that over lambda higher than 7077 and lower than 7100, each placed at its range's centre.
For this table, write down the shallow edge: 7061.90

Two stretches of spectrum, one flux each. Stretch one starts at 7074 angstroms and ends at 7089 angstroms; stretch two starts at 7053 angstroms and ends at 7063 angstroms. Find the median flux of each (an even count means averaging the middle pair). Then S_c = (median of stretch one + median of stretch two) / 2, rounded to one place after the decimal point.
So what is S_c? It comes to 11.0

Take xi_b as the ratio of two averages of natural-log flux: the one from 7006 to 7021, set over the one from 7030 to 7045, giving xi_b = 0.98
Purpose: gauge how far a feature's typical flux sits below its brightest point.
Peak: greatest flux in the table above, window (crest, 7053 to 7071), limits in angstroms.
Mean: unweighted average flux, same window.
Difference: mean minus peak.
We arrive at -1.11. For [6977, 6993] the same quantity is -1.81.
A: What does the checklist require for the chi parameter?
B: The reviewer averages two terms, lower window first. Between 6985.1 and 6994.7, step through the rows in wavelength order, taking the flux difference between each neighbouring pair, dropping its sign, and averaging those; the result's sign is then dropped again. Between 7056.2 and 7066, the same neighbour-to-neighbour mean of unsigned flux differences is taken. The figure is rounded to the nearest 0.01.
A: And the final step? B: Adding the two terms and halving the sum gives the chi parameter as 0.70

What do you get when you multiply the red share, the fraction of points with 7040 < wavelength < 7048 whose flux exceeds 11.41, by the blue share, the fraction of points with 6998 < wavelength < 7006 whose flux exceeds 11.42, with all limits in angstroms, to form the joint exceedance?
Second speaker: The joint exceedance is 0.4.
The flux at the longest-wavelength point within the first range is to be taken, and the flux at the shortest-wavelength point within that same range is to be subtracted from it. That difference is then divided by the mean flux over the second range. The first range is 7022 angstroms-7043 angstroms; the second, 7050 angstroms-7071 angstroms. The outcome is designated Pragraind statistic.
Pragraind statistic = -0.09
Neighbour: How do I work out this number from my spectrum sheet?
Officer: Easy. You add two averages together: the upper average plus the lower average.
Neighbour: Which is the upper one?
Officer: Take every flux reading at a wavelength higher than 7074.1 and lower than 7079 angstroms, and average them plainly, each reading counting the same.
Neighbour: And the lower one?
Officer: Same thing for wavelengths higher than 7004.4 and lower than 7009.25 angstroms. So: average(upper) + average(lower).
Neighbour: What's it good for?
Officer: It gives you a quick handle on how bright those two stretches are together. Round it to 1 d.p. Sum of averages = 22.4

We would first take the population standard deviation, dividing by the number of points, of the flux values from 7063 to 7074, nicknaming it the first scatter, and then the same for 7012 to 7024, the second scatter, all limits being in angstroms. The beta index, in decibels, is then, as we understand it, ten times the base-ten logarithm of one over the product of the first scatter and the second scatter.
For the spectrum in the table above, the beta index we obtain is 5.6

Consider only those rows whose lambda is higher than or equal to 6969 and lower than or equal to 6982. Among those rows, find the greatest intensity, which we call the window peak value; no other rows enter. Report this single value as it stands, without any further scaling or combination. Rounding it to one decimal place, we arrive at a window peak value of 12.6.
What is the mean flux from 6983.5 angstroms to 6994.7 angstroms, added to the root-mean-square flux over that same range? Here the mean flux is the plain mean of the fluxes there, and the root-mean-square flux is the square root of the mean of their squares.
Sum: 22.4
